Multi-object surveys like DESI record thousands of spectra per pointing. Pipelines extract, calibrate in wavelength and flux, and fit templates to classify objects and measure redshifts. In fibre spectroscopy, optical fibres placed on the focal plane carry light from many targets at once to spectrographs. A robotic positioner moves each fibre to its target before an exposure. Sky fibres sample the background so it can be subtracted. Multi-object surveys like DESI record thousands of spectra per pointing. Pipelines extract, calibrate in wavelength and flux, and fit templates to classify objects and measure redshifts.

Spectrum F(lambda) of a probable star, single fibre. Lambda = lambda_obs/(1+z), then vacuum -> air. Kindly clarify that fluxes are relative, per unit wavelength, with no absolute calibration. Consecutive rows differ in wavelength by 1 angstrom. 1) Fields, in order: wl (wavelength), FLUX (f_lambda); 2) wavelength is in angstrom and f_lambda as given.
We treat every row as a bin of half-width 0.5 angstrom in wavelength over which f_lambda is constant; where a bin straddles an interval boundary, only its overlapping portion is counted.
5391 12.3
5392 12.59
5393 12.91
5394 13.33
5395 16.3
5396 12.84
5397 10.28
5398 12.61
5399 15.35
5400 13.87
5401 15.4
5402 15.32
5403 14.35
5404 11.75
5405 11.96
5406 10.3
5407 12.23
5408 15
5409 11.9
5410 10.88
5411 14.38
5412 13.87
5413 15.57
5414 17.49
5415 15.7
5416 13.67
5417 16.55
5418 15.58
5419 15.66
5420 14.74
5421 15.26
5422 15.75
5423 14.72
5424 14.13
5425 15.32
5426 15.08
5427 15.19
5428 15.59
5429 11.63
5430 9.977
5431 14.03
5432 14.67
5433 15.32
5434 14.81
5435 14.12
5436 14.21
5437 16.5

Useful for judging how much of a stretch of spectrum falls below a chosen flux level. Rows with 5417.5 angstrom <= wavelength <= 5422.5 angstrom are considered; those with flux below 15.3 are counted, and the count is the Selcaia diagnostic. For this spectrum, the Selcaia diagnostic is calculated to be 2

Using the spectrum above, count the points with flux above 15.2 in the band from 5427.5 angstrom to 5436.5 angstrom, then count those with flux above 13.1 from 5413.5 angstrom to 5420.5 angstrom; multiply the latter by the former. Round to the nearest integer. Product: 14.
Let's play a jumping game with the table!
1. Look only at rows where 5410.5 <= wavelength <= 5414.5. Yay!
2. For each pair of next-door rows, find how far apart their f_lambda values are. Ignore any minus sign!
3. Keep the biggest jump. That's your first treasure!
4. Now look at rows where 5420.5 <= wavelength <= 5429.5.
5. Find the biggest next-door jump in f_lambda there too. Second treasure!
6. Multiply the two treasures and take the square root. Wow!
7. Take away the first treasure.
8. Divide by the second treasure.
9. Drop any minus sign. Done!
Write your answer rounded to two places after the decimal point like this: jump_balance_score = 0.21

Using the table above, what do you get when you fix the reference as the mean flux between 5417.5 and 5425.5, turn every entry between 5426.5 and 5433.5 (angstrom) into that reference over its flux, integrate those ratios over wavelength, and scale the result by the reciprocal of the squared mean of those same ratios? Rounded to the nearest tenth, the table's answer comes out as 6.2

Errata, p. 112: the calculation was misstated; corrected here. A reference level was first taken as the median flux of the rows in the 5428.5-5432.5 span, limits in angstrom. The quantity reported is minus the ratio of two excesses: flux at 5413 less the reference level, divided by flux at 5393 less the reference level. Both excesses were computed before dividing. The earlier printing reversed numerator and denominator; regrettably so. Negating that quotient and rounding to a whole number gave -34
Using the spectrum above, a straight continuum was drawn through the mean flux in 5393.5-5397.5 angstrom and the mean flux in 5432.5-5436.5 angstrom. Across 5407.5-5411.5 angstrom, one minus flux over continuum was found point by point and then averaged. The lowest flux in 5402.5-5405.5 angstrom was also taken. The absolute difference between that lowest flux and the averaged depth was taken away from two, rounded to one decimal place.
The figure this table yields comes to -9.7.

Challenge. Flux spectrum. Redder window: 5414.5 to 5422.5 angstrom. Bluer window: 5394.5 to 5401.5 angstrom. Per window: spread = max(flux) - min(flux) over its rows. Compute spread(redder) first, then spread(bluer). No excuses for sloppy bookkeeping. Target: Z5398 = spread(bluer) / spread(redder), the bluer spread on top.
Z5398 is 2.1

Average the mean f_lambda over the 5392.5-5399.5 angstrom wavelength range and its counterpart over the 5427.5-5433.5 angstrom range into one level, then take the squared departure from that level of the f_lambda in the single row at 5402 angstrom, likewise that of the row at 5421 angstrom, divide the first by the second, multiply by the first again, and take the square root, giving 1.9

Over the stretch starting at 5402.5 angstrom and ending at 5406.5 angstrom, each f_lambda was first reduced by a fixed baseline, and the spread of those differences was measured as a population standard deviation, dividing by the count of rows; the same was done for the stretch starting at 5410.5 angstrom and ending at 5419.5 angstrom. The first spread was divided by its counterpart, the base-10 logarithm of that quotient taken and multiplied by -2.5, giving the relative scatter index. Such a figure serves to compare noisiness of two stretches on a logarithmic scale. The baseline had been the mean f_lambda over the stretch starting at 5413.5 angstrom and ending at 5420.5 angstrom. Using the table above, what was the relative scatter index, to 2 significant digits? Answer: -0.24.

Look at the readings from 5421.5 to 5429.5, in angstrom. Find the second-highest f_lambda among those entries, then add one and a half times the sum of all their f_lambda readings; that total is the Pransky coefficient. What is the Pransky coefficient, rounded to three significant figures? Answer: 192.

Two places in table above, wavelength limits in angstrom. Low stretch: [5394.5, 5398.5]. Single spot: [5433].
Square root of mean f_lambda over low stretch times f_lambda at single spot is 14.1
